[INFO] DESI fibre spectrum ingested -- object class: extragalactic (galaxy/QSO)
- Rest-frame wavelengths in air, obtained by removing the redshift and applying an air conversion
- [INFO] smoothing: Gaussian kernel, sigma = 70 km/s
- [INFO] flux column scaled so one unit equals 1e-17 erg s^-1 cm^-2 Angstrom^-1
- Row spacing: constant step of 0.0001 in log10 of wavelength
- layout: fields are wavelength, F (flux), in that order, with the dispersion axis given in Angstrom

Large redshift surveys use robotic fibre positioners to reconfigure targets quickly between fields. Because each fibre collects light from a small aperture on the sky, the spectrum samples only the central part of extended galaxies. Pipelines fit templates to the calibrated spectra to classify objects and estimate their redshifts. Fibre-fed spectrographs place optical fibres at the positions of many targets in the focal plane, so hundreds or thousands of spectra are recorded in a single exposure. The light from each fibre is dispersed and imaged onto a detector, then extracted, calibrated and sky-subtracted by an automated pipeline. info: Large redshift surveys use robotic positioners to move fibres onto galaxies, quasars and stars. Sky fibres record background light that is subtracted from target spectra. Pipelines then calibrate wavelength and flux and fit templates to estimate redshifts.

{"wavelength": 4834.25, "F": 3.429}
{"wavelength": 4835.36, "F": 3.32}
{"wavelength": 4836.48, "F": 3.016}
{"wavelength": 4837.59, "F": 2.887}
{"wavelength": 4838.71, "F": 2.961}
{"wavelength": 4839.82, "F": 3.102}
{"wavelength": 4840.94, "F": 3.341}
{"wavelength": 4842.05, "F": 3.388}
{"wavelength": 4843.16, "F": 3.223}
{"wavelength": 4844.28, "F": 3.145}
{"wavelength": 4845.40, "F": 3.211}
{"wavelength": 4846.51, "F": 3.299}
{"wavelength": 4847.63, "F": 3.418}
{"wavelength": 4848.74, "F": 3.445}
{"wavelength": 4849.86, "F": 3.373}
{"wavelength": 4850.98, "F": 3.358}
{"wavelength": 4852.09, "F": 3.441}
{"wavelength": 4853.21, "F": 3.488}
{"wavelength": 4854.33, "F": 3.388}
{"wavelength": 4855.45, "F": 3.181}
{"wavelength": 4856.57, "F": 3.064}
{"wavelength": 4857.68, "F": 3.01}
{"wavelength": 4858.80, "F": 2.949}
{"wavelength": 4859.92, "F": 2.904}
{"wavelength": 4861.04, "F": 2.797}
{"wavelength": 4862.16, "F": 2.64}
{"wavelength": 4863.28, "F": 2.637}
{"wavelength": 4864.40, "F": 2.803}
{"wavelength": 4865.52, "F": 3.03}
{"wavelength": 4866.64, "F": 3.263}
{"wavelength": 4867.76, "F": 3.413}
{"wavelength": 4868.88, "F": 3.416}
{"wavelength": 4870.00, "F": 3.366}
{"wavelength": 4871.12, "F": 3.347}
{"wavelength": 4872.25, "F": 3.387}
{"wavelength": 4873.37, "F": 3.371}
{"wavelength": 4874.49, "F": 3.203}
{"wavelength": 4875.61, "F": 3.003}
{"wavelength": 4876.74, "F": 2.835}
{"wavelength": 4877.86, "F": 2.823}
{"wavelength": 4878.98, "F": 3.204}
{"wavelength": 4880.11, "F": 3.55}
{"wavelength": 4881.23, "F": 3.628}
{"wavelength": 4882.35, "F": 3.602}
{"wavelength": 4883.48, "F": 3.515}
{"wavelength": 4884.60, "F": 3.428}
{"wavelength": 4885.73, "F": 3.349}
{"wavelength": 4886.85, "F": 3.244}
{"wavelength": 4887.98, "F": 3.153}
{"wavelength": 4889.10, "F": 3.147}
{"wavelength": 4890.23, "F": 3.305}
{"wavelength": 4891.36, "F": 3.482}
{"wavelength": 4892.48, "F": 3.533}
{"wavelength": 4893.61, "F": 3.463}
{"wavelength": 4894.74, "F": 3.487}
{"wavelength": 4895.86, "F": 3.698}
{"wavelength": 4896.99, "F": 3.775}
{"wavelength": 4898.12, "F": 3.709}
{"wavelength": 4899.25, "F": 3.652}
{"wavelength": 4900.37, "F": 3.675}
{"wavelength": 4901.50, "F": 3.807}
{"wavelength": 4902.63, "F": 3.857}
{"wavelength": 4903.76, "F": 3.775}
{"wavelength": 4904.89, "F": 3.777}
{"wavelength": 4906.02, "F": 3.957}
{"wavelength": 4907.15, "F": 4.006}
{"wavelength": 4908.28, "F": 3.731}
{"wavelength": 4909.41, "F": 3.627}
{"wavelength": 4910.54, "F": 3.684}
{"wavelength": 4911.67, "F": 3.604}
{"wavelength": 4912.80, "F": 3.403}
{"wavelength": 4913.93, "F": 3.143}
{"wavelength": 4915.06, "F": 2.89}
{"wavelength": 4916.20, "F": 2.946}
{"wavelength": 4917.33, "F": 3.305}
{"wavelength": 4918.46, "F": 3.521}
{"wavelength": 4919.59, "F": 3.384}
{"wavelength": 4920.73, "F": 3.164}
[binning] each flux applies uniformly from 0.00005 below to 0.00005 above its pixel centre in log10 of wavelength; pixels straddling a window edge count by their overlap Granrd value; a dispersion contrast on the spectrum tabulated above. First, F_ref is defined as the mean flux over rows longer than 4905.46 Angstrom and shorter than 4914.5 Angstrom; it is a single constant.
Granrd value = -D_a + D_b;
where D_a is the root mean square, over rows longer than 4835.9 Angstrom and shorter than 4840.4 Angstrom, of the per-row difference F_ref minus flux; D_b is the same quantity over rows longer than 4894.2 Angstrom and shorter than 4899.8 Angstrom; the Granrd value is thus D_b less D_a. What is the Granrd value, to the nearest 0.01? -0.56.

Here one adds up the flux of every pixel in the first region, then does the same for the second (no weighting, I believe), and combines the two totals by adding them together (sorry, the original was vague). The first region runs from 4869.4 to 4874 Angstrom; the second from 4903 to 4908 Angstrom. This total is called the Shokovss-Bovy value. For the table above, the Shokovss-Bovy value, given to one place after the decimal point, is 29.0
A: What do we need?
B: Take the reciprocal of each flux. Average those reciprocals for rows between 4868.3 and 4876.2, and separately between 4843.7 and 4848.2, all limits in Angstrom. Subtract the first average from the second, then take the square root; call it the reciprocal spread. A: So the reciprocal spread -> 0.051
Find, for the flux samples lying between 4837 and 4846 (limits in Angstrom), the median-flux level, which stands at 3.18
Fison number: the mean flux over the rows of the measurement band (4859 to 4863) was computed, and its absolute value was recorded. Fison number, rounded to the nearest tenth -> 2.8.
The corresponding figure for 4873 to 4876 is 3.2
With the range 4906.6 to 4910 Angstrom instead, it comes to 3.8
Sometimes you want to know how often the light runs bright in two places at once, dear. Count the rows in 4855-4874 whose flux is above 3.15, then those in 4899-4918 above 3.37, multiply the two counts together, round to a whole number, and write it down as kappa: 104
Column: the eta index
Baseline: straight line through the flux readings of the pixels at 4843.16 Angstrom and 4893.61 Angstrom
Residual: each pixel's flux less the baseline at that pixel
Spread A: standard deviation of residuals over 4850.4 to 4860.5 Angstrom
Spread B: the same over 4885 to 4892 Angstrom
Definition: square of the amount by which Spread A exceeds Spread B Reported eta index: 0.013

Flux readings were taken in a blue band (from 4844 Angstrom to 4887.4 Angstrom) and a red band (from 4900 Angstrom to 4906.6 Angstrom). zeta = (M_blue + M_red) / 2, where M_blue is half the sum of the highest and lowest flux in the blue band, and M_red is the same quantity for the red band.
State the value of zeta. 3.47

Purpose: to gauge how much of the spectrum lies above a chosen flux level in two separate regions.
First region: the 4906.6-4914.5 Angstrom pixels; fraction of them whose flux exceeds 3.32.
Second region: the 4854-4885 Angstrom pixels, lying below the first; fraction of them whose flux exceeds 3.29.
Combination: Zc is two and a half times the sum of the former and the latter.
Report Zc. 3.21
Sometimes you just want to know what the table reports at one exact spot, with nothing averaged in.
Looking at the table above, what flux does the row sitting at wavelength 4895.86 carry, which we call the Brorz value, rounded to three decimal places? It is 3.698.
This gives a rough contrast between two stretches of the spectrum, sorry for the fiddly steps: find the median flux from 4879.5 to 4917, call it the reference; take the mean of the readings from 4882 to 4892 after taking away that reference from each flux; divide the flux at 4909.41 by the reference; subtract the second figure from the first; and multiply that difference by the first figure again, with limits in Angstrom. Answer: 0.3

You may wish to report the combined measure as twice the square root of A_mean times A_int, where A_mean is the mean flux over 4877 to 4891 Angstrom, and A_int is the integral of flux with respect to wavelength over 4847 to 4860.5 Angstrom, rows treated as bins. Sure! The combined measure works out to 24.1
